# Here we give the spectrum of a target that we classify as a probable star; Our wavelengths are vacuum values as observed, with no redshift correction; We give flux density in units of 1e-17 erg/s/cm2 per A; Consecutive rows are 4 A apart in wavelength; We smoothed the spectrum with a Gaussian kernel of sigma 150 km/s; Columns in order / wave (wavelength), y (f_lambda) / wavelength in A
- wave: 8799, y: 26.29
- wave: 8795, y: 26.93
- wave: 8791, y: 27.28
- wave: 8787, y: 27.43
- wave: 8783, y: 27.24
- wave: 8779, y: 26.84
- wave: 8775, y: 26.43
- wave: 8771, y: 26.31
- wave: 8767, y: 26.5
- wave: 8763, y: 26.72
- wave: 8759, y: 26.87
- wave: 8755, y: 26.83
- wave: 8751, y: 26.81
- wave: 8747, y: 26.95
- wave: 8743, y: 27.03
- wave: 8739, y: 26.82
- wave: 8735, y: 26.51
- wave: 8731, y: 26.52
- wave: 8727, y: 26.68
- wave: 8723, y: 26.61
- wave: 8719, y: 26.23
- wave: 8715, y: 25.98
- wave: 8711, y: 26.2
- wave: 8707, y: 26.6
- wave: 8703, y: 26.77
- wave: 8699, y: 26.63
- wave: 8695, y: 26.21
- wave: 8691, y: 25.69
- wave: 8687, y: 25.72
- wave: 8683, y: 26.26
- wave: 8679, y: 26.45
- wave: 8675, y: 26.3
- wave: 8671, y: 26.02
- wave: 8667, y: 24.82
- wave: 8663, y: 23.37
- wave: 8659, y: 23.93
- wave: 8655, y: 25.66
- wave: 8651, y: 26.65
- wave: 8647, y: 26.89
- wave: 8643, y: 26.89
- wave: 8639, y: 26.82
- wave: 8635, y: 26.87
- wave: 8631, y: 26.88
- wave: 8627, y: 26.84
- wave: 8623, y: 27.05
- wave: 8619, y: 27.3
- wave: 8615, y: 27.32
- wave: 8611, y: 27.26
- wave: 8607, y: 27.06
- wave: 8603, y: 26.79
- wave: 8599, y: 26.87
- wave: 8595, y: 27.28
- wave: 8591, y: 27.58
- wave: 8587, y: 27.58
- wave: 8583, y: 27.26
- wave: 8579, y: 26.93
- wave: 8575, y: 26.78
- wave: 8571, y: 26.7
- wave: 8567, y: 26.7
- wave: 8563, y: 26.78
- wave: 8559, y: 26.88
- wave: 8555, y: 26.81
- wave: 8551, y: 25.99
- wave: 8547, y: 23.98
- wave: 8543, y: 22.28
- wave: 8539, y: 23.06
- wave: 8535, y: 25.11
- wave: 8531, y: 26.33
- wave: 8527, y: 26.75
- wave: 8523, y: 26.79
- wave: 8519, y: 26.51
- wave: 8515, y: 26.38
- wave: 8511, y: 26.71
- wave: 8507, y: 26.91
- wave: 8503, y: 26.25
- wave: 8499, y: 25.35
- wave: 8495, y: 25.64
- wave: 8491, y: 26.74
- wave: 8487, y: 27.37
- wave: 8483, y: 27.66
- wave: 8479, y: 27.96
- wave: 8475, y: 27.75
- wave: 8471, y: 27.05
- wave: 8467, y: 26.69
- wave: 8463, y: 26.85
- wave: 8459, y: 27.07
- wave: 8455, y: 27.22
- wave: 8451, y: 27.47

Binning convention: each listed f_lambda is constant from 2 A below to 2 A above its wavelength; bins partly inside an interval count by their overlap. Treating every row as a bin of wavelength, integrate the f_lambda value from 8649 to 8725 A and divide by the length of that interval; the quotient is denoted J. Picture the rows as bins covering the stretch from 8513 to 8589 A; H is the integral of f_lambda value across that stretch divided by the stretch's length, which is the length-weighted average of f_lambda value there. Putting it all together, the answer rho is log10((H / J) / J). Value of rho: -1.410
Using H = 26.1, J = 25.90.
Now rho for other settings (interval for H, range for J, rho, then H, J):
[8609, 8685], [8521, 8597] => -1.416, 26.3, 26.19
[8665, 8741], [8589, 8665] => -1.430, 26.3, 26.60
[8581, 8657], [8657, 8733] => -1.397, 27.0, 25.95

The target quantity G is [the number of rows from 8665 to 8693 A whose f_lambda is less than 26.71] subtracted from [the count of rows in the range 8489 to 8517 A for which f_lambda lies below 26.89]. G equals -1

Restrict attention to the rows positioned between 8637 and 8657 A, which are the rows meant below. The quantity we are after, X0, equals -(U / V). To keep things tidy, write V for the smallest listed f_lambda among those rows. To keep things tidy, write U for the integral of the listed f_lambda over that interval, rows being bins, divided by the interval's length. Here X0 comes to -1.04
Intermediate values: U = 26.6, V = 25.66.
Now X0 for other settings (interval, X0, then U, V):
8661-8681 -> -1.09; 25.4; 23.37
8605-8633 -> -1.01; 27.1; 26.84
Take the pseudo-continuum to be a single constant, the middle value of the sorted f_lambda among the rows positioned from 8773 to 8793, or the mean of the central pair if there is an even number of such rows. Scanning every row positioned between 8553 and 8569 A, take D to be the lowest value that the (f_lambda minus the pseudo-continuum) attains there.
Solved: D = -0.54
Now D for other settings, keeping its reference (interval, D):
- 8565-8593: -0.54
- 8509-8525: -0.86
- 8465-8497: -1.60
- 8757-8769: -0.74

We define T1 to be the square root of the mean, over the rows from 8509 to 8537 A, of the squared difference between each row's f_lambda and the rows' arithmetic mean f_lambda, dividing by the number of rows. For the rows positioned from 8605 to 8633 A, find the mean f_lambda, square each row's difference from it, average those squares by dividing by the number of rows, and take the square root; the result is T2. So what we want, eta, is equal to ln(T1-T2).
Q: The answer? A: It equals -1.0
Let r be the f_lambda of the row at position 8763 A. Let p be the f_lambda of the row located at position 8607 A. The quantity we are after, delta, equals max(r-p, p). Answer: 27.1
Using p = 27.06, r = 26.72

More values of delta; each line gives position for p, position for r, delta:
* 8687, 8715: 25.7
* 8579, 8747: 26.9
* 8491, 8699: 26.7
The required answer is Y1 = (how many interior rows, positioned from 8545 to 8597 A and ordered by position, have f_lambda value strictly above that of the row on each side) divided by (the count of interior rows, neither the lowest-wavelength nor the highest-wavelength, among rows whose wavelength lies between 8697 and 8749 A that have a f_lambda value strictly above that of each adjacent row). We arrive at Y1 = 0.3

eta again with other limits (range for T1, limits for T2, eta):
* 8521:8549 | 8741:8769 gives 0.4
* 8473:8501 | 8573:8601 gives -0.4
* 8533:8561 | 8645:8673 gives -0.8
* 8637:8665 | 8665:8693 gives -0.1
